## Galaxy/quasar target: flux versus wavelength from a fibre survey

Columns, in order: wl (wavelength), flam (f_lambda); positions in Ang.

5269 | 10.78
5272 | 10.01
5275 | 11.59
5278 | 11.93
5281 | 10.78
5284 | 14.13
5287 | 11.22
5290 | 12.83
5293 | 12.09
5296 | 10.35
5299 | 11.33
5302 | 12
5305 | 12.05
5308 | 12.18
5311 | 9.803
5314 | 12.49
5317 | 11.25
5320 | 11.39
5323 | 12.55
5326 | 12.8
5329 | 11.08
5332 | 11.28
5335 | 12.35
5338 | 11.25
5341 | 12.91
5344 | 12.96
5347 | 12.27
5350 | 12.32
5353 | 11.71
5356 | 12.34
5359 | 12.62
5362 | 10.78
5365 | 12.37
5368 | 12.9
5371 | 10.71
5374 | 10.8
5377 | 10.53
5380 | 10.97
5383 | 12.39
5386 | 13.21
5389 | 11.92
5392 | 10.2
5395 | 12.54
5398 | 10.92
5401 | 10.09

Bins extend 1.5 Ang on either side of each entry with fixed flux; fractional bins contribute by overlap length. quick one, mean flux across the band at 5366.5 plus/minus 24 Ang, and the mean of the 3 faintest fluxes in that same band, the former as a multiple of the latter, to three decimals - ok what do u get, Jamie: 1.117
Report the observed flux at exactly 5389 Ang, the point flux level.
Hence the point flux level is 11.92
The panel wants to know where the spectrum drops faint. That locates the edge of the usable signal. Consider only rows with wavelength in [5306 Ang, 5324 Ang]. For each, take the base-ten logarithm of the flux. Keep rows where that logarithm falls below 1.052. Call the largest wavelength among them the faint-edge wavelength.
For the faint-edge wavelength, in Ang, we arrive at 5317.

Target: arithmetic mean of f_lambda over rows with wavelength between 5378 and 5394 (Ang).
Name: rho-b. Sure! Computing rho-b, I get 11.7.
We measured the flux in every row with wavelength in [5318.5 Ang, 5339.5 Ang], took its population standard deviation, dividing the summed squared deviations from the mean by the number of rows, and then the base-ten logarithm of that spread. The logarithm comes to -0.18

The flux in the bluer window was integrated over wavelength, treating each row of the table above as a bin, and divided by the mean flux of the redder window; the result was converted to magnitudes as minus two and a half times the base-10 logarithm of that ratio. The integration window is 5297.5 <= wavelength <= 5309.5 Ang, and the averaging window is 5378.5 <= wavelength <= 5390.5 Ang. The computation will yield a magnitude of -2.68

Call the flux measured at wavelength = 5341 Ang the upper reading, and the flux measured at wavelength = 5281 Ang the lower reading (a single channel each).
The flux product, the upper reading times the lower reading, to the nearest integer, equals 139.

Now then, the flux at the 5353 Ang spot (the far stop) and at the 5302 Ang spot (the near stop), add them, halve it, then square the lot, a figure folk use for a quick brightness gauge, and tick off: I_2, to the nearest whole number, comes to 141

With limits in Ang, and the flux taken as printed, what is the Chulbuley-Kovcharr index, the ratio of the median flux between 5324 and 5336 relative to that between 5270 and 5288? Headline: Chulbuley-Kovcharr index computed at 1.04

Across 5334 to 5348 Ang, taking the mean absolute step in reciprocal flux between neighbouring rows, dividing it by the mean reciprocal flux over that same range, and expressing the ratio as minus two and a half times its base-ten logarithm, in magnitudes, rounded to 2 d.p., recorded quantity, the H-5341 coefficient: 2.83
